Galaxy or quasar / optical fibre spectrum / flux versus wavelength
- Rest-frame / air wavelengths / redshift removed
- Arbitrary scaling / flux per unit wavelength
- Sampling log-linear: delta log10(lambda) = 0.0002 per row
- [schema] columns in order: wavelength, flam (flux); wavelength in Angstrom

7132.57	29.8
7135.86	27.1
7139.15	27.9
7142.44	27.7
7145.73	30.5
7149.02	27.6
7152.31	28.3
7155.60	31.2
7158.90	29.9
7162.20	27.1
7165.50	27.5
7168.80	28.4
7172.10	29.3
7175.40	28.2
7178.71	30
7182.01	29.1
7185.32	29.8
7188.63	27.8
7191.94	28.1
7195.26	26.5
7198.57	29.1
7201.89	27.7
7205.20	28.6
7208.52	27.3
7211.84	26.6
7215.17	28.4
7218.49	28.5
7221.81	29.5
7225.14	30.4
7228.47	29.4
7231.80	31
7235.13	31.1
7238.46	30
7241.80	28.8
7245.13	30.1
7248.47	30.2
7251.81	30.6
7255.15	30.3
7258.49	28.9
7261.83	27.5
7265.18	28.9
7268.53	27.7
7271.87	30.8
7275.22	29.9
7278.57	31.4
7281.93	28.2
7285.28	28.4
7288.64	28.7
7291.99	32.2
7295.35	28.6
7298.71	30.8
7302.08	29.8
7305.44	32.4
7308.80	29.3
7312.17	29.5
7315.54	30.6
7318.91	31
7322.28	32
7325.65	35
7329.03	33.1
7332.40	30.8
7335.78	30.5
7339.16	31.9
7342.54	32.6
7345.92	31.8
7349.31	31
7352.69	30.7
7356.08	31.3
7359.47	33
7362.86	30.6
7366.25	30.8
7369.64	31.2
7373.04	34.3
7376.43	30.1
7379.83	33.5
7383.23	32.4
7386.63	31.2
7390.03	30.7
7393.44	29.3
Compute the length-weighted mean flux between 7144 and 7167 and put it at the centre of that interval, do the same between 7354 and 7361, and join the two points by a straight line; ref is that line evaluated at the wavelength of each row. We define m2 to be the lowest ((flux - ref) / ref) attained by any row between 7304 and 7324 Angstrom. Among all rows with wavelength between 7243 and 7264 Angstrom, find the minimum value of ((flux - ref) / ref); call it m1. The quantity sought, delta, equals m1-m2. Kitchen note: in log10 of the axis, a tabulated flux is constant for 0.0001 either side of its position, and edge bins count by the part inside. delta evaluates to -0.04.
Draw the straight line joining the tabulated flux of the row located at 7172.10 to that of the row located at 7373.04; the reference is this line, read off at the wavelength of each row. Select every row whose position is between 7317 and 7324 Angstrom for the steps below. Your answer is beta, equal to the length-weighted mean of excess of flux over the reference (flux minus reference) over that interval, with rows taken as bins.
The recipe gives -1.5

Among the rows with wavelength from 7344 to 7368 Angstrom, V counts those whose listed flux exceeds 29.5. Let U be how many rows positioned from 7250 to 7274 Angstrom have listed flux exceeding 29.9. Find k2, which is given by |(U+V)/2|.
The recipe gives 5.0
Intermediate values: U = 3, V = 7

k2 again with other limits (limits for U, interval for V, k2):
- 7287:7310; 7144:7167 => 3.0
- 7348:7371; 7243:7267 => 5.5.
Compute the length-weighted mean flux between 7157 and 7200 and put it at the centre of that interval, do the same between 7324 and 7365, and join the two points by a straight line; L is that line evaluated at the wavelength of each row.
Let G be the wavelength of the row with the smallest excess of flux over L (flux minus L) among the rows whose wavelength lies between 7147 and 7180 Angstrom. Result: 7162.20 Angstrom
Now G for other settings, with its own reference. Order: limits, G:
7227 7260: 7258.49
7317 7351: 7335.78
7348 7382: 7376.43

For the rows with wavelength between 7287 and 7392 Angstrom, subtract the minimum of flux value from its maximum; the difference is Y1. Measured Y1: 6.4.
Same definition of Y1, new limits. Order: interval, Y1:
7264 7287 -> 3.7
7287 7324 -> 3.8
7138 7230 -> 4.7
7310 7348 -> 5.5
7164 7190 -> 2.5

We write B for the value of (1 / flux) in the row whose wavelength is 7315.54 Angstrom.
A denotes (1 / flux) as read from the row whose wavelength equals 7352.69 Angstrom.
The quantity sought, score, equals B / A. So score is 1.00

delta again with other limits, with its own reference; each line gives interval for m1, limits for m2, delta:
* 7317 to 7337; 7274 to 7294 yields 0.05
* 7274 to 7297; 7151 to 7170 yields -0.02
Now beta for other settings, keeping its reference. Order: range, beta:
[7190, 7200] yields -2.0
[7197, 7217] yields -2.2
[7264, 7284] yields -2.4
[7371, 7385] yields -1.9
